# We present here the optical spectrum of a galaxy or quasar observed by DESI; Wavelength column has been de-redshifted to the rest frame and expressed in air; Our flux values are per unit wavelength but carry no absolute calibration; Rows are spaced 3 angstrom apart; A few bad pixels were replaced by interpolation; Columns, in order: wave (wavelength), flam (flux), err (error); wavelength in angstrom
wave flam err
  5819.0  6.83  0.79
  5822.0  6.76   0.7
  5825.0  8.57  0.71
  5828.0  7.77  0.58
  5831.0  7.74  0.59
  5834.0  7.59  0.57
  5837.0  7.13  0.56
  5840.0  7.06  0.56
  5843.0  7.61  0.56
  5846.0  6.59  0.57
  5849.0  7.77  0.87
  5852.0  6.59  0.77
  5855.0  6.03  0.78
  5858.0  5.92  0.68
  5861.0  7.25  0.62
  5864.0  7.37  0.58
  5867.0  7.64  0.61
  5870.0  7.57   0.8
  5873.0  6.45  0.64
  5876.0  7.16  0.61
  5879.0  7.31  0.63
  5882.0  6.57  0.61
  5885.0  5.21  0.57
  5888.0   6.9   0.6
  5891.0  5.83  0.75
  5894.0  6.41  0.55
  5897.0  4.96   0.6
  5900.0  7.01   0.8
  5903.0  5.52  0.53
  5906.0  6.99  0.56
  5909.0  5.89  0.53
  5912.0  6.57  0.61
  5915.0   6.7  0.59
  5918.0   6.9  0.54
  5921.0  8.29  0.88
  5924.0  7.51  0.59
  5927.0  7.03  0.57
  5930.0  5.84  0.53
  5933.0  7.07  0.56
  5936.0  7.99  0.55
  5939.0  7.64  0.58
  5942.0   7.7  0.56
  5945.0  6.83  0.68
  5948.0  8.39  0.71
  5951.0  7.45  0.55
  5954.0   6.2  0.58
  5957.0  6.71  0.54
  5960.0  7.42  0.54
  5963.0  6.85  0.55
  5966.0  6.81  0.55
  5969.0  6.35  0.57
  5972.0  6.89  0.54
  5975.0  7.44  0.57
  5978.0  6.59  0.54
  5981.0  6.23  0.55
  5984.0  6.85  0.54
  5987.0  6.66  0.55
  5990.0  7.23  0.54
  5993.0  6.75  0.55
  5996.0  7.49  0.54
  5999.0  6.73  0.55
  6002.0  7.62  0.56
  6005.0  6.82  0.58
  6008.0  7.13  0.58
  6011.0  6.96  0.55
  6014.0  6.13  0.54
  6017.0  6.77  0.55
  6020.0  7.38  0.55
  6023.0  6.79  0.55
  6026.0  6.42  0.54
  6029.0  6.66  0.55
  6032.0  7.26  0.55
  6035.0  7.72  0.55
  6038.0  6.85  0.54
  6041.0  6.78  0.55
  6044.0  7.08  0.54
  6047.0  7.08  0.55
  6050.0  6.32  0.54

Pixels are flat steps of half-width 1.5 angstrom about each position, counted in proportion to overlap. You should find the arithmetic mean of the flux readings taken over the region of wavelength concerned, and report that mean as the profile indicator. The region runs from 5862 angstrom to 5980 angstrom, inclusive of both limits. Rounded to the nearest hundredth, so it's 6.87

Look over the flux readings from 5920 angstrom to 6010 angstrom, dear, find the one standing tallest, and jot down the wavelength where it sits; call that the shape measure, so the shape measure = 5948.0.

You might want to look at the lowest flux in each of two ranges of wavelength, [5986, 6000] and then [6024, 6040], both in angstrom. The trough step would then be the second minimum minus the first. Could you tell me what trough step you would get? -0.2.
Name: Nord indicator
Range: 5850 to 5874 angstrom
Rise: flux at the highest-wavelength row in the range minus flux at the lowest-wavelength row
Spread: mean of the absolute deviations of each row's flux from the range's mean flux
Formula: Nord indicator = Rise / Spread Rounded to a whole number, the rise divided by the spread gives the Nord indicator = 0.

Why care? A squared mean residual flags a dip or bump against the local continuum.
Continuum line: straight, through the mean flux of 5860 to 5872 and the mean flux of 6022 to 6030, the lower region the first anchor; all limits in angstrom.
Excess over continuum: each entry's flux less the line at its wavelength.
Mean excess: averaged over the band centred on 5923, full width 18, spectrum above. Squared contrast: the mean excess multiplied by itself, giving 0.01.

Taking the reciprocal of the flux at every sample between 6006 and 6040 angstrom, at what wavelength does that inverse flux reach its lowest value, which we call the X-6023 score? 6035.0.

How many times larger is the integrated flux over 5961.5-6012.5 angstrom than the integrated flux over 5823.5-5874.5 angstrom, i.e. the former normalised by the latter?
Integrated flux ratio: 0.96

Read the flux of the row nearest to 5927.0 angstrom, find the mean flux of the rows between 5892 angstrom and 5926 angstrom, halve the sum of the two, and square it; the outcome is 46.5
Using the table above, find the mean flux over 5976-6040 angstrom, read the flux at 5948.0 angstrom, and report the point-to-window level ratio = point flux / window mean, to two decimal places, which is 1.21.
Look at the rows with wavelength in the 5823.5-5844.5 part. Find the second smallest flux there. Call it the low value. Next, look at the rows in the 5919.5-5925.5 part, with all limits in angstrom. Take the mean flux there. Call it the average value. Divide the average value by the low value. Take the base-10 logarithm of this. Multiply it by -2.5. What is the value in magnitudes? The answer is -0.11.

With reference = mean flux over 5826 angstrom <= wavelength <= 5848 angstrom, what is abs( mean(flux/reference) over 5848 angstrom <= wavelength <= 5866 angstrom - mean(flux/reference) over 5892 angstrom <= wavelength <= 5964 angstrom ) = 0.012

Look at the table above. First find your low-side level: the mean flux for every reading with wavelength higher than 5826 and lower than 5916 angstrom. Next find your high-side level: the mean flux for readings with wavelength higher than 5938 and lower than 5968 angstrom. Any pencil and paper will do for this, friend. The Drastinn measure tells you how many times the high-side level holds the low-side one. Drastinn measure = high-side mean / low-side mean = 1.06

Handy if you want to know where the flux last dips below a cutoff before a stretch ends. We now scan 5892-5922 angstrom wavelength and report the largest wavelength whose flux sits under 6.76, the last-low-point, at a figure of 5915.0 angstrom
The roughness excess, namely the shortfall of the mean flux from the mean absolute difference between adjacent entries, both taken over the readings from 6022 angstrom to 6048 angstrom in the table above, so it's -6.6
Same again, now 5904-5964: -6.3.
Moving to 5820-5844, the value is -7.0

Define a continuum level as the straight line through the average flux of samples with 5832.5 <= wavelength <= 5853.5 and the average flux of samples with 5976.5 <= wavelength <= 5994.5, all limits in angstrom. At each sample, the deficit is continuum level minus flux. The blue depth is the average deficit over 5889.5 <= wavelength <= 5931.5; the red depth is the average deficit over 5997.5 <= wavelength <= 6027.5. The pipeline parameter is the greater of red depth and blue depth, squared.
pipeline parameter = 0.19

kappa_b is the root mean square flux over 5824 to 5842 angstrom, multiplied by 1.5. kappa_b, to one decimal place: 11.5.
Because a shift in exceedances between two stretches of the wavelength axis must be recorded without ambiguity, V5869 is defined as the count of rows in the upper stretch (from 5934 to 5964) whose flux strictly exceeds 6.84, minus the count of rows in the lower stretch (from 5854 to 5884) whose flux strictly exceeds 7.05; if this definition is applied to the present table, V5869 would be 1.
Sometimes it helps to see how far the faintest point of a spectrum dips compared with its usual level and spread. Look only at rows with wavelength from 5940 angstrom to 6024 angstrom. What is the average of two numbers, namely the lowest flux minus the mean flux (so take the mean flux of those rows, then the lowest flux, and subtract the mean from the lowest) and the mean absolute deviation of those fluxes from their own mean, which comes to -0.22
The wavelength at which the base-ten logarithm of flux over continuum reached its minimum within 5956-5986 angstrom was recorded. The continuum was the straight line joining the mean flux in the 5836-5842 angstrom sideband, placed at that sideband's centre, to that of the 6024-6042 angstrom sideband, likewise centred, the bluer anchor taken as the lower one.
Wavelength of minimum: 5981.0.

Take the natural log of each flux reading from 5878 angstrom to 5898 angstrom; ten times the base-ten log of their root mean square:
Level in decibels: 2.59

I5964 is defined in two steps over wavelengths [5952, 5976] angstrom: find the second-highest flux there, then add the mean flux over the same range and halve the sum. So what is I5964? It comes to 7.13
